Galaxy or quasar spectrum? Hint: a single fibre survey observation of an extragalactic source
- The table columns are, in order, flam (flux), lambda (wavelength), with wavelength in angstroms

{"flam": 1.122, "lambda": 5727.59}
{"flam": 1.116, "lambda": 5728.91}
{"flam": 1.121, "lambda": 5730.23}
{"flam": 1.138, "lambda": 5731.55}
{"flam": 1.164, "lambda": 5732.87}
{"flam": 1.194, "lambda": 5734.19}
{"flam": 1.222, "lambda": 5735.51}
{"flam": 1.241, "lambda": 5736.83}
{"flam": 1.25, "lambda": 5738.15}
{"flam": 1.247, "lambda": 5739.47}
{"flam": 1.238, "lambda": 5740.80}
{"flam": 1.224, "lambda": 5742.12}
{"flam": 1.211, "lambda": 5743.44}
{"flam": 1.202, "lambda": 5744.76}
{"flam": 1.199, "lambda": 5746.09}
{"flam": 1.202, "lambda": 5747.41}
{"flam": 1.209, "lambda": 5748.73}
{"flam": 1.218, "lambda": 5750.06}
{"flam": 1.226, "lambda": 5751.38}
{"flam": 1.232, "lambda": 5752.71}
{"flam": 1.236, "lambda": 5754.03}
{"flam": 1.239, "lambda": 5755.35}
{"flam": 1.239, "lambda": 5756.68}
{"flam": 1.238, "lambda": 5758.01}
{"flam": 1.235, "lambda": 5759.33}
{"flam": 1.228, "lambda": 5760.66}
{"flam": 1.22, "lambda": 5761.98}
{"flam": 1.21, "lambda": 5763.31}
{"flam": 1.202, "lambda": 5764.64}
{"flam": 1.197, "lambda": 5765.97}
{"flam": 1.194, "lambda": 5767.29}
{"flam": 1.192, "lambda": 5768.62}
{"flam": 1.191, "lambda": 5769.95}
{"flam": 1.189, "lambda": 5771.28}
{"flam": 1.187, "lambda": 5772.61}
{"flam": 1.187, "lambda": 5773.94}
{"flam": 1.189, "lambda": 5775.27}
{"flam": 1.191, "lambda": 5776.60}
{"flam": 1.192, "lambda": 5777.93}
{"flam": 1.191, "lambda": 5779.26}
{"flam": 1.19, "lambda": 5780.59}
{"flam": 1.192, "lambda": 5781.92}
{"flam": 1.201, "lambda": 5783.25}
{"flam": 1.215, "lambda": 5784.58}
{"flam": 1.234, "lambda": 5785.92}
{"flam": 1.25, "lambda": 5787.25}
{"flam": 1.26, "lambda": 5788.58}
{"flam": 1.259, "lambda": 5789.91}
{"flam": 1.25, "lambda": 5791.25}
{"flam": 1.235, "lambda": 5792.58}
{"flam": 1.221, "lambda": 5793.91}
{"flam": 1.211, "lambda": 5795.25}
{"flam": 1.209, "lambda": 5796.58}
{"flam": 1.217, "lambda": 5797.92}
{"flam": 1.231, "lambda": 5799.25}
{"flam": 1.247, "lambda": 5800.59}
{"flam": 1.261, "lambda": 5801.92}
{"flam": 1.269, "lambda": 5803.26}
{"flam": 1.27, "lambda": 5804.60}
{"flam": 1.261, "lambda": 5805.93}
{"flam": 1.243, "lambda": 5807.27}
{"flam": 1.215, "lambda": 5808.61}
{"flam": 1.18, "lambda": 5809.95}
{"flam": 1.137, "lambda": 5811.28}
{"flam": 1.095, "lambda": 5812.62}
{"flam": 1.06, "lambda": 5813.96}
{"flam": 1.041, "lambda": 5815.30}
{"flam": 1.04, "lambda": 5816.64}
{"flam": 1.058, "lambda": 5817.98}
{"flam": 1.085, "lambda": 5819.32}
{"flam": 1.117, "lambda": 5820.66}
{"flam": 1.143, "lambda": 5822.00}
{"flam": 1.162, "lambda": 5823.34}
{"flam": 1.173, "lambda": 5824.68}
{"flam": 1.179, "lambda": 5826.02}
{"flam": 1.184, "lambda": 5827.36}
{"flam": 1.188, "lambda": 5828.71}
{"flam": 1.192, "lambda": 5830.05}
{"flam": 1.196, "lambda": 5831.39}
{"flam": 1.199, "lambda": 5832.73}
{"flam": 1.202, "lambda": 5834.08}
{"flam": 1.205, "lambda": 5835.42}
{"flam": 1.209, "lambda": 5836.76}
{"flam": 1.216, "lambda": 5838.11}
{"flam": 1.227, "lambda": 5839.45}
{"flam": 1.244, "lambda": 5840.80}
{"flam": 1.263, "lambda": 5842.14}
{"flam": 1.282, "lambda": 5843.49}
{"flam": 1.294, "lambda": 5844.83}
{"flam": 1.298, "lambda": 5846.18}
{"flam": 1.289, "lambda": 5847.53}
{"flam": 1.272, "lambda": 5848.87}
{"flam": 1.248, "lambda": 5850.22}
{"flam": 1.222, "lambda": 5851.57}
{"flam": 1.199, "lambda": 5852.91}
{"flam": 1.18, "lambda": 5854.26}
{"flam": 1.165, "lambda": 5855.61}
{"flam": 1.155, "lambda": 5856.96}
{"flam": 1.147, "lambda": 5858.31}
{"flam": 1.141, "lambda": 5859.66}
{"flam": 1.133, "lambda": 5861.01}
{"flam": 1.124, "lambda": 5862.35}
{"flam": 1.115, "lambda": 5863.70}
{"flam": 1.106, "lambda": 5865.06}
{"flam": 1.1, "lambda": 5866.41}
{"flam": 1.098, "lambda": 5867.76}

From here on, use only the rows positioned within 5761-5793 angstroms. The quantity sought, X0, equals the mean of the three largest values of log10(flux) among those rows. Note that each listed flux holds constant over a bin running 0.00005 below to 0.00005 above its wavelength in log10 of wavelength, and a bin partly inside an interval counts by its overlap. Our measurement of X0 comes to 0.099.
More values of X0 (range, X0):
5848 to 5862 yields 0.096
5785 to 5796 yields 0.099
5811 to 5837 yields 0.081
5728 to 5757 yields 0.096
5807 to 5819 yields 0.084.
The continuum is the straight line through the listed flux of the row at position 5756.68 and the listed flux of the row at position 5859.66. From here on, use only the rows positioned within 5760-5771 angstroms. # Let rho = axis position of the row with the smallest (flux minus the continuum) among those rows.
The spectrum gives 5768.62 angstroms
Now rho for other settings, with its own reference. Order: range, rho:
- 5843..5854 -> 5852.91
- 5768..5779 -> 5772.61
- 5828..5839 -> 5828.71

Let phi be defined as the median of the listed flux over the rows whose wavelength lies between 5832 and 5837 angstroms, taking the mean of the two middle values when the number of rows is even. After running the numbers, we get 1.20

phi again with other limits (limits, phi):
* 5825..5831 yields 1.19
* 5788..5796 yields 1.24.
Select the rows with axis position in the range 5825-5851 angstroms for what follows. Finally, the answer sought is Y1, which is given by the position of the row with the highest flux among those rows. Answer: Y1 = 5846.18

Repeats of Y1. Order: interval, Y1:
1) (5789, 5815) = 5804.60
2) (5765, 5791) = 5788.58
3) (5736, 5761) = 5738.15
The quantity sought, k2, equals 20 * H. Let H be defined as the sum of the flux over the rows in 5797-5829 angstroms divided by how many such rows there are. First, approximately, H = 1.17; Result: 23.38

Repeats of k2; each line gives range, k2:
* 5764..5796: 24.18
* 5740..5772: 24.31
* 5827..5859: 24.40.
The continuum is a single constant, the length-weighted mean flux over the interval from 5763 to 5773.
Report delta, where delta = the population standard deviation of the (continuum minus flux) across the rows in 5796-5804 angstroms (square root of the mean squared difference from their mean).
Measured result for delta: 0.022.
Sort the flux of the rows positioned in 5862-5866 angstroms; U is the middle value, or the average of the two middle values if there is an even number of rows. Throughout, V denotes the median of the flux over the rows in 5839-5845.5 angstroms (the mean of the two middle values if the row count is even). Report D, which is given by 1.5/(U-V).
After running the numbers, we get -10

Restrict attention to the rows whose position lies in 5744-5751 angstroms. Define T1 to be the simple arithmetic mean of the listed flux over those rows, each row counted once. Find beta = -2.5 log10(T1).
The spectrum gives -0.203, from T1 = 1.21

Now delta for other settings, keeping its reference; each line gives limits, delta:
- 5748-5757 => 0.011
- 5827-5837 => 0.008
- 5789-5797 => 0.019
